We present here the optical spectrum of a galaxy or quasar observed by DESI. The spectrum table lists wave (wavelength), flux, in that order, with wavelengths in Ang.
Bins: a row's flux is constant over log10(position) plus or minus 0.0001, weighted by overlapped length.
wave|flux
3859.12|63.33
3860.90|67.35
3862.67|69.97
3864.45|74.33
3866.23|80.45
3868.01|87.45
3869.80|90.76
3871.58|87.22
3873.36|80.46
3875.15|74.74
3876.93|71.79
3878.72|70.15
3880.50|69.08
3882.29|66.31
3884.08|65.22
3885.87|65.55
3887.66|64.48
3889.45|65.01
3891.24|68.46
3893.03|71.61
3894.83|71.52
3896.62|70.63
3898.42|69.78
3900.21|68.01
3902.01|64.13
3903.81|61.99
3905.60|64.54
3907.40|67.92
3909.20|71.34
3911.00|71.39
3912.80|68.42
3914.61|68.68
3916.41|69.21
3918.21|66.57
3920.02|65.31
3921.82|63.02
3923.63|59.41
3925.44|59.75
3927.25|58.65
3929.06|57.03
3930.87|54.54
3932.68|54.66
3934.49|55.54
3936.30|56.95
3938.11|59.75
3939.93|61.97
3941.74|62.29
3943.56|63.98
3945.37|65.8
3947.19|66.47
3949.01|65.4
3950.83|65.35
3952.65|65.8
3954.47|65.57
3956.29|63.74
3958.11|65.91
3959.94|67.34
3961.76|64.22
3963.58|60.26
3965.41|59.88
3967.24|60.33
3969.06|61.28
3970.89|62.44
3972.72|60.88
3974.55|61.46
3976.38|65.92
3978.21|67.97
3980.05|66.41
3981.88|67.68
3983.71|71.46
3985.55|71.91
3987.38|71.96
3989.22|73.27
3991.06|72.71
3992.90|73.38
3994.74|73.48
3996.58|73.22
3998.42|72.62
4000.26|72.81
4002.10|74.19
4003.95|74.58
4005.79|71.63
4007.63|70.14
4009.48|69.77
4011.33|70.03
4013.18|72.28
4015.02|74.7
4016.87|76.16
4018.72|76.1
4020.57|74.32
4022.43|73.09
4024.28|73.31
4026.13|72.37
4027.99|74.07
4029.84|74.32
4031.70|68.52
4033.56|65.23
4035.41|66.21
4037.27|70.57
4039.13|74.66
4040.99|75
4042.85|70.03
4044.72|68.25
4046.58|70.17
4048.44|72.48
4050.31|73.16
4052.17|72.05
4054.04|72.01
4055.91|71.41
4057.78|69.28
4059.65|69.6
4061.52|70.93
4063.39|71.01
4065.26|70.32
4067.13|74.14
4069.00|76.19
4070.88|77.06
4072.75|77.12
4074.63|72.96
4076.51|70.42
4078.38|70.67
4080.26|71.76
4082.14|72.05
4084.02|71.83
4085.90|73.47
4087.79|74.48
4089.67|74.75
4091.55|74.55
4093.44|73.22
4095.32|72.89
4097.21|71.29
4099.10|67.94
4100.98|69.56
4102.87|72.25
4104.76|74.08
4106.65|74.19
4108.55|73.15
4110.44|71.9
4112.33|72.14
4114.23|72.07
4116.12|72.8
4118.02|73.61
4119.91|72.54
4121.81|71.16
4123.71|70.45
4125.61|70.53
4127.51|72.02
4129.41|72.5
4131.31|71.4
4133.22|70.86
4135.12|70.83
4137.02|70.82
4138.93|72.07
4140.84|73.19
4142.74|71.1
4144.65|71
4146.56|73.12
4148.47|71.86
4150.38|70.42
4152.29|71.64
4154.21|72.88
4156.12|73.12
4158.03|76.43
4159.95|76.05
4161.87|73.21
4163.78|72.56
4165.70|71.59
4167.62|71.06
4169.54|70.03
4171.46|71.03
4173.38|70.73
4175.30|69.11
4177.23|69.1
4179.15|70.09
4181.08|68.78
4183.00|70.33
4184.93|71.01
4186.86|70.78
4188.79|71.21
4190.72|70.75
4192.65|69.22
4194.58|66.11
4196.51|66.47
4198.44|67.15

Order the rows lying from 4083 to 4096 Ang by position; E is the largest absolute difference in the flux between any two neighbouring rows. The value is 1.6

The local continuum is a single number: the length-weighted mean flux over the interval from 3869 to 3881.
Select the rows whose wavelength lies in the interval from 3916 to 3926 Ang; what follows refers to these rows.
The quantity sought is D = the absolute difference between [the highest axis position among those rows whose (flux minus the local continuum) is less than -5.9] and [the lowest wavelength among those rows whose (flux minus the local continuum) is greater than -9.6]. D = 9.0 Ang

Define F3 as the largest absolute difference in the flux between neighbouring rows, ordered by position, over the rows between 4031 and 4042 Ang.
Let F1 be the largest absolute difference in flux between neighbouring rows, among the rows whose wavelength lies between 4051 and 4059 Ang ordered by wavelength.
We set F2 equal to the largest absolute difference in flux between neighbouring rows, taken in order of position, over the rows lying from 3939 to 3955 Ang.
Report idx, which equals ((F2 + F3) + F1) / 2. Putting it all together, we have 4.2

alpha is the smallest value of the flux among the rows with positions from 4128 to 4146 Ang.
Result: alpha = 70.82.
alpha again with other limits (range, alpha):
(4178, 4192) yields 68.78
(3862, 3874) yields 69.97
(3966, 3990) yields 60.33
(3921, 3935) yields 54.54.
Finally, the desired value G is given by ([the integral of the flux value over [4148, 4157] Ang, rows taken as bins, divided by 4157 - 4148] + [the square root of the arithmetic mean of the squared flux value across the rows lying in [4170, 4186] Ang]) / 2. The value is 71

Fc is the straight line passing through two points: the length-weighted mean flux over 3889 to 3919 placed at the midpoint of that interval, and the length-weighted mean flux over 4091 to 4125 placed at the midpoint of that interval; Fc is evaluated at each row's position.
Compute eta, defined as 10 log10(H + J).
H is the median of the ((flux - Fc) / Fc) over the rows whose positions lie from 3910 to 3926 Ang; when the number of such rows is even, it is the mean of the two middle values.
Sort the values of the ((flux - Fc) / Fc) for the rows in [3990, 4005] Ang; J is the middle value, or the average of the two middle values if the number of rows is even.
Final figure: -17.3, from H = -0.029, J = 0.047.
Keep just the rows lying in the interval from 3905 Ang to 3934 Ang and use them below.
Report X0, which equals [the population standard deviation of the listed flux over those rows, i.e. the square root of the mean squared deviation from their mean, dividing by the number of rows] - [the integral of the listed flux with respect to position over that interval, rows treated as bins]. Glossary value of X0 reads -1840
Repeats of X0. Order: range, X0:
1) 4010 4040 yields -2163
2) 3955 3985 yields -1926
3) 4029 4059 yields -2121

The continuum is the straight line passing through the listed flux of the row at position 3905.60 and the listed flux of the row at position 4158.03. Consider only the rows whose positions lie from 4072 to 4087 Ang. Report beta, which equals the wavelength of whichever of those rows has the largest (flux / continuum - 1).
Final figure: 4072.75 Ang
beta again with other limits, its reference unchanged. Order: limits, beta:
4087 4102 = 4089.67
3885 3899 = 3893.03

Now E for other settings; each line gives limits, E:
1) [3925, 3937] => 2.5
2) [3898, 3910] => 3.9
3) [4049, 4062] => 2.1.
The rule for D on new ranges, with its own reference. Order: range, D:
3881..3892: 0.0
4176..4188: 9.6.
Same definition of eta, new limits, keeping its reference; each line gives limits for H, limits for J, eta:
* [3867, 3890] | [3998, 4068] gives -12.5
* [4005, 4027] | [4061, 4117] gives -14.2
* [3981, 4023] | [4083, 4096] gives -12.0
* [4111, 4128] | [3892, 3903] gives -15.6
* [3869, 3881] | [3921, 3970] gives -25.4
